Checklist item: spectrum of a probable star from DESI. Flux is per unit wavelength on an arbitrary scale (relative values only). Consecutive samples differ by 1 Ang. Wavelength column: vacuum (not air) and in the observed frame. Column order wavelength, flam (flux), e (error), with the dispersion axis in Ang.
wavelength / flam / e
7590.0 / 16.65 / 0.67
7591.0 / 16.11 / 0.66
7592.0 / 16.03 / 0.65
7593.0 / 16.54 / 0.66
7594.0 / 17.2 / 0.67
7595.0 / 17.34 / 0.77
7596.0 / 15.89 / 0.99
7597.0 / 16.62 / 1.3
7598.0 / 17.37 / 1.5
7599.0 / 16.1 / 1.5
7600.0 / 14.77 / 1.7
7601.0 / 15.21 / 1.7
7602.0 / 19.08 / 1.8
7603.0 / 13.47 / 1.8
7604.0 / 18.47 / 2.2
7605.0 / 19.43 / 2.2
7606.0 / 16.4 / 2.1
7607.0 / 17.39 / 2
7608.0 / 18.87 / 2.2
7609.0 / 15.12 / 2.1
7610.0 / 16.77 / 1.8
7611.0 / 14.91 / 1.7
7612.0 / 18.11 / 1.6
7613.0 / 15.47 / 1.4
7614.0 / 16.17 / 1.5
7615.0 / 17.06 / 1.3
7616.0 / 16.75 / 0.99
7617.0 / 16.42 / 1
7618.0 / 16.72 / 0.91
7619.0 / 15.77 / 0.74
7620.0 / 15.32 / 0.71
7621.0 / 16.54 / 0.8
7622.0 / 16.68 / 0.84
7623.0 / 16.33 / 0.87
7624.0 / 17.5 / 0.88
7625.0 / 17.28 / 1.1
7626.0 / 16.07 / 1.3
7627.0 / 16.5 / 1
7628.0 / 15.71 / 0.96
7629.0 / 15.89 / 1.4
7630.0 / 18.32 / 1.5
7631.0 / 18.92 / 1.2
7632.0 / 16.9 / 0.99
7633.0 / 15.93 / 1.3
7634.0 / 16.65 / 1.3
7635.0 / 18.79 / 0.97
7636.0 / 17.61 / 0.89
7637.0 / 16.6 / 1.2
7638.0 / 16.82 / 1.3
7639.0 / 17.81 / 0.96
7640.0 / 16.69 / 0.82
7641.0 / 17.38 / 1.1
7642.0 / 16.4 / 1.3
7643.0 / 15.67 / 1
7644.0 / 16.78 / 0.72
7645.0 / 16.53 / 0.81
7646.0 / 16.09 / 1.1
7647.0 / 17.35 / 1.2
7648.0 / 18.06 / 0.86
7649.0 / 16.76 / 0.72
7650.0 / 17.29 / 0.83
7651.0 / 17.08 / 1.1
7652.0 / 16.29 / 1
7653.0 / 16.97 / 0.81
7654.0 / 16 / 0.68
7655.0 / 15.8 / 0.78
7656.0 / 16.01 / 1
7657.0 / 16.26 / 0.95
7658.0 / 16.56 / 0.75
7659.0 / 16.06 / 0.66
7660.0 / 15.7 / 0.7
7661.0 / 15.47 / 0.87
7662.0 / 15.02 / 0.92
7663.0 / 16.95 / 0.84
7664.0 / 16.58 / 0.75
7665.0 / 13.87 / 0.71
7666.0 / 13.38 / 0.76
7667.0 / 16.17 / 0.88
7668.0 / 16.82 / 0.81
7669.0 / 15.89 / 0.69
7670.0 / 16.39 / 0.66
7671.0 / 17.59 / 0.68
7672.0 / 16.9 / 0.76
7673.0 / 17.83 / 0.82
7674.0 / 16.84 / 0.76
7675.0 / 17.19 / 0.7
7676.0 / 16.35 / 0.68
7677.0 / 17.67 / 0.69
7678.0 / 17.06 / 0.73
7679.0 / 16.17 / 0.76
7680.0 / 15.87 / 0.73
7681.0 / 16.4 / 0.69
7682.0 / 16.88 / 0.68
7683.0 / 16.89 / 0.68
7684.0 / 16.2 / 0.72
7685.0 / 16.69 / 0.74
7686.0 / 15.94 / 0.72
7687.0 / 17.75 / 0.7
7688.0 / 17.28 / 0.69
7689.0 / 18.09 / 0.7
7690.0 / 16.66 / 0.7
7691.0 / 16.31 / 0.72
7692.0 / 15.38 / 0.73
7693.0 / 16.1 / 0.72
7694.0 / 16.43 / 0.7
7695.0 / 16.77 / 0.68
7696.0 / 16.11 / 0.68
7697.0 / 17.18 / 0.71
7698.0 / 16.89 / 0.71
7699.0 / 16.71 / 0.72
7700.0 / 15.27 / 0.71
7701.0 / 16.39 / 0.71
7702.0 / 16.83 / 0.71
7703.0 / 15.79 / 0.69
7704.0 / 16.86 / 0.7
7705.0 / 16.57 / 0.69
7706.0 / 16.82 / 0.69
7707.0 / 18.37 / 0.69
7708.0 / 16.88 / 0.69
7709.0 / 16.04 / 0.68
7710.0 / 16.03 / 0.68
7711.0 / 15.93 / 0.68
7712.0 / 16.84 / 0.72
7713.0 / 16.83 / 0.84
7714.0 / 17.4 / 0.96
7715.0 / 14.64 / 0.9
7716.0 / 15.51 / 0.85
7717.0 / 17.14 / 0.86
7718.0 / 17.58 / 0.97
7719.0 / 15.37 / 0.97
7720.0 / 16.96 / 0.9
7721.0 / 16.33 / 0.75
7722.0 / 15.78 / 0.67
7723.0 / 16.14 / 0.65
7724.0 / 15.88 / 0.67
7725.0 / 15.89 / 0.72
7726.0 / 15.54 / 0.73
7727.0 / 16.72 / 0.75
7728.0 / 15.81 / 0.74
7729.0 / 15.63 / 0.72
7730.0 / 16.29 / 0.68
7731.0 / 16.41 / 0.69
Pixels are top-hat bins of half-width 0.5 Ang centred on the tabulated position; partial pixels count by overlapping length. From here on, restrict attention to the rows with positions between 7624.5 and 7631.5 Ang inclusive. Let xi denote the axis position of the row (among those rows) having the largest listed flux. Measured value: 7631.0 Ang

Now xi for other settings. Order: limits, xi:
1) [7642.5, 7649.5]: 7648.0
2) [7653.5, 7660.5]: 7658.0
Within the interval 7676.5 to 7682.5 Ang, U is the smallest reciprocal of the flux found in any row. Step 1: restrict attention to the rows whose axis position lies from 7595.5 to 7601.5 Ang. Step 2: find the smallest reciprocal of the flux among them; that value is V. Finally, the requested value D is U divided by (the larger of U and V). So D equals 0.98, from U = 0.0566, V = 0.0576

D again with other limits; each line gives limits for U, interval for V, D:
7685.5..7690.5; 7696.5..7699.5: 0.95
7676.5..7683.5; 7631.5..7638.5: 1.00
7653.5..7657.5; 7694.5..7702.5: 1.00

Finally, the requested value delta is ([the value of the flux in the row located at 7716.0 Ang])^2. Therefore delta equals 241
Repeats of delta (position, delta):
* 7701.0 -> 269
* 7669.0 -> 252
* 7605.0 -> 378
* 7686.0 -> 254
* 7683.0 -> 285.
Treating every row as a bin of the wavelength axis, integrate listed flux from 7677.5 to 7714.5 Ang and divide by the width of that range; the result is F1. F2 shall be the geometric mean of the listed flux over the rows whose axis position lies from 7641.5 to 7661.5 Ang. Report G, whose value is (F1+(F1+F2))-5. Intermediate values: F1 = 16.6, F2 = 16.4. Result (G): 44.7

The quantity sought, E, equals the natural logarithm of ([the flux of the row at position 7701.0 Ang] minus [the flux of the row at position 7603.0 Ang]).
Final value 1.1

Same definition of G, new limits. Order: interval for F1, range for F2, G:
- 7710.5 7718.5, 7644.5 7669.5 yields 44.1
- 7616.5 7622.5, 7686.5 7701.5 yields 44.1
